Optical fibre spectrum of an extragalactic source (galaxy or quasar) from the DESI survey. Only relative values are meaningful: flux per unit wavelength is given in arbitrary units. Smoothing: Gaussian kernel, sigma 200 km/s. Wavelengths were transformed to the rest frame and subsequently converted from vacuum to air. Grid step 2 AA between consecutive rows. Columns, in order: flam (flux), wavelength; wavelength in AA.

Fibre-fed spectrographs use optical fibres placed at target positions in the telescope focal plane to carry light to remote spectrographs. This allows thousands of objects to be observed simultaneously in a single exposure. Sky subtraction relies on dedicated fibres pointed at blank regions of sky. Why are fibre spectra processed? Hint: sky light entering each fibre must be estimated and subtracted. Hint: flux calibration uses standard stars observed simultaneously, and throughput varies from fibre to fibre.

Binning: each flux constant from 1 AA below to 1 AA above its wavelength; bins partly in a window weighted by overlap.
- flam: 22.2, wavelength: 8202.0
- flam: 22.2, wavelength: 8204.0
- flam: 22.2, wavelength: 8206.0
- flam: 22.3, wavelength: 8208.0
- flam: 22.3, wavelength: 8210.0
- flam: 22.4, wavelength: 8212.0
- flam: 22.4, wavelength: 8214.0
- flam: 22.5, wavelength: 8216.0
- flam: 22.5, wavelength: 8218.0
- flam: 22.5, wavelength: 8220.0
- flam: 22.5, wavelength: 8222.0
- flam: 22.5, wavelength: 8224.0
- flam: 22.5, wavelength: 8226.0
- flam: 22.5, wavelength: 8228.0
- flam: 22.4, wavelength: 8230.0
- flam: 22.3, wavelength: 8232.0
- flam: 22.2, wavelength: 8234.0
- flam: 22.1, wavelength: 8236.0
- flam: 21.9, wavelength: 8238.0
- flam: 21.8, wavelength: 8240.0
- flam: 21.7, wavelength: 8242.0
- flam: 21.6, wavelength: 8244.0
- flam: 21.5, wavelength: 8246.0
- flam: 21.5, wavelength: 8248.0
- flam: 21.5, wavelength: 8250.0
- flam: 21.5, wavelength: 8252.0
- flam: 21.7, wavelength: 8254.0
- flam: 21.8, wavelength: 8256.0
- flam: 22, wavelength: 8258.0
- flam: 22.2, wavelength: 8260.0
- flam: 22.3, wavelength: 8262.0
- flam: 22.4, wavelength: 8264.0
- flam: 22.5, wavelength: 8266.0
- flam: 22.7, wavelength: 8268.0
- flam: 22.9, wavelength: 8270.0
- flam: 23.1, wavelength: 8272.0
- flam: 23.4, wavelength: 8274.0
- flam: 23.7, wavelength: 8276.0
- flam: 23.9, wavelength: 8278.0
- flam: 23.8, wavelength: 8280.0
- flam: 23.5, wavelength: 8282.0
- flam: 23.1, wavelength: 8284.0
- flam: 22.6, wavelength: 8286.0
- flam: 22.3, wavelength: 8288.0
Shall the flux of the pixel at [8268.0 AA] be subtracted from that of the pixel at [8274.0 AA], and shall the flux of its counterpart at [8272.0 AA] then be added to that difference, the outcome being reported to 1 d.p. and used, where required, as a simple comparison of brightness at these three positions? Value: 23.8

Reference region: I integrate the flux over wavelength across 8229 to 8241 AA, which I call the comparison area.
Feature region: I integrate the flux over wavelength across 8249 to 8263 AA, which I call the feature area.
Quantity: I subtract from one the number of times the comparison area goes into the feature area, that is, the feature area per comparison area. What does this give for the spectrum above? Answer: -0.2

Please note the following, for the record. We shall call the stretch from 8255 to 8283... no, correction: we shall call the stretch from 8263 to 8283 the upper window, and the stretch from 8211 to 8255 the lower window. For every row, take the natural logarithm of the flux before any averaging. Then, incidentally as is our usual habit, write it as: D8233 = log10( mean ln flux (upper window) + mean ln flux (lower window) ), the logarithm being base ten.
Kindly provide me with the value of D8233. 0.795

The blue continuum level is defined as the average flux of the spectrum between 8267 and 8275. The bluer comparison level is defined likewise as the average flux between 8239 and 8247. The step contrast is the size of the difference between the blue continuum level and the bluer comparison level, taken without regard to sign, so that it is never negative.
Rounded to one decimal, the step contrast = 1.4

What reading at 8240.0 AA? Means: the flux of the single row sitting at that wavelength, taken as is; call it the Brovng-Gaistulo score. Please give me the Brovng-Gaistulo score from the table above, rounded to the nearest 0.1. 21.8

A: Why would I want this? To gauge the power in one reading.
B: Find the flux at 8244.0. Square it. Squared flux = 467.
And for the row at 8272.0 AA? 534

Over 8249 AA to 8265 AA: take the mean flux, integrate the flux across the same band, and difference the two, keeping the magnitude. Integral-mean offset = 329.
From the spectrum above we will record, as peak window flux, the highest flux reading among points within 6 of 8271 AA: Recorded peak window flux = 23.7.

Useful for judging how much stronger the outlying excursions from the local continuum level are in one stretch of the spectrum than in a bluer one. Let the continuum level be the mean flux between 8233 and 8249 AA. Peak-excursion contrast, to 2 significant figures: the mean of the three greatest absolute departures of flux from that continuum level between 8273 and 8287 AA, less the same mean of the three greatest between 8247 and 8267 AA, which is 1.4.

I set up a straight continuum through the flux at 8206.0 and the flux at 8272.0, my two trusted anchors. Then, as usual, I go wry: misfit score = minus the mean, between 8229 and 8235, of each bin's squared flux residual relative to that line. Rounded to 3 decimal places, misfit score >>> -0.076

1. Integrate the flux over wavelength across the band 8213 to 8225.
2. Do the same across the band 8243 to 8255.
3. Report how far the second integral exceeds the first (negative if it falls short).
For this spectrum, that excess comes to -11.2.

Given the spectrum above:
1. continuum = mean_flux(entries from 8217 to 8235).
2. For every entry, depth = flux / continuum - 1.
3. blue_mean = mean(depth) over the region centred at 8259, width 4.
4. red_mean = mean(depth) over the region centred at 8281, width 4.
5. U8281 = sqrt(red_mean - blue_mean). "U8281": 0.26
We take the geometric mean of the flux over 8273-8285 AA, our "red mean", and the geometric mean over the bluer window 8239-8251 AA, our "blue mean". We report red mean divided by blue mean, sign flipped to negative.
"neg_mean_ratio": -1.09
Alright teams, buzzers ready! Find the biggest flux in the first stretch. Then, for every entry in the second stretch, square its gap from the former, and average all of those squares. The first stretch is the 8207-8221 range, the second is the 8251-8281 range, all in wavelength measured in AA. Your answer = 0.6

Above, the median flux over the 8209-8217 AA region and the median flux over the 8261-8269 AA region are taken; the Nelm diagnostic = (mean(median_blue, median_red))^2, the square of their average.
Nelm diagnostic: 503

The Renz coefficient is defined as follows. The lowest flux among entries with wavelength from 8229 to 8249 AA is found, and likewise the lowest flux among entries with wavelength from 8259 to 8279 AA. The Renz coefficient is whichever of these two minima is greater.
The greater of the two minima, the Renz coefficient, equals 22.2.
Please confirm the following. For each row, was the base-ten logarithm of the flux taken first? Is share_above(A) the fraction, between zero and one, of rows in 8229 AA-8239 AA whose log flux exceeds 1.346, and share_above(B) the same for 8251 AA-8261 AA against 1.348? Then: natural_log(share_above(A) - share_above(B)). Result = -0.5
